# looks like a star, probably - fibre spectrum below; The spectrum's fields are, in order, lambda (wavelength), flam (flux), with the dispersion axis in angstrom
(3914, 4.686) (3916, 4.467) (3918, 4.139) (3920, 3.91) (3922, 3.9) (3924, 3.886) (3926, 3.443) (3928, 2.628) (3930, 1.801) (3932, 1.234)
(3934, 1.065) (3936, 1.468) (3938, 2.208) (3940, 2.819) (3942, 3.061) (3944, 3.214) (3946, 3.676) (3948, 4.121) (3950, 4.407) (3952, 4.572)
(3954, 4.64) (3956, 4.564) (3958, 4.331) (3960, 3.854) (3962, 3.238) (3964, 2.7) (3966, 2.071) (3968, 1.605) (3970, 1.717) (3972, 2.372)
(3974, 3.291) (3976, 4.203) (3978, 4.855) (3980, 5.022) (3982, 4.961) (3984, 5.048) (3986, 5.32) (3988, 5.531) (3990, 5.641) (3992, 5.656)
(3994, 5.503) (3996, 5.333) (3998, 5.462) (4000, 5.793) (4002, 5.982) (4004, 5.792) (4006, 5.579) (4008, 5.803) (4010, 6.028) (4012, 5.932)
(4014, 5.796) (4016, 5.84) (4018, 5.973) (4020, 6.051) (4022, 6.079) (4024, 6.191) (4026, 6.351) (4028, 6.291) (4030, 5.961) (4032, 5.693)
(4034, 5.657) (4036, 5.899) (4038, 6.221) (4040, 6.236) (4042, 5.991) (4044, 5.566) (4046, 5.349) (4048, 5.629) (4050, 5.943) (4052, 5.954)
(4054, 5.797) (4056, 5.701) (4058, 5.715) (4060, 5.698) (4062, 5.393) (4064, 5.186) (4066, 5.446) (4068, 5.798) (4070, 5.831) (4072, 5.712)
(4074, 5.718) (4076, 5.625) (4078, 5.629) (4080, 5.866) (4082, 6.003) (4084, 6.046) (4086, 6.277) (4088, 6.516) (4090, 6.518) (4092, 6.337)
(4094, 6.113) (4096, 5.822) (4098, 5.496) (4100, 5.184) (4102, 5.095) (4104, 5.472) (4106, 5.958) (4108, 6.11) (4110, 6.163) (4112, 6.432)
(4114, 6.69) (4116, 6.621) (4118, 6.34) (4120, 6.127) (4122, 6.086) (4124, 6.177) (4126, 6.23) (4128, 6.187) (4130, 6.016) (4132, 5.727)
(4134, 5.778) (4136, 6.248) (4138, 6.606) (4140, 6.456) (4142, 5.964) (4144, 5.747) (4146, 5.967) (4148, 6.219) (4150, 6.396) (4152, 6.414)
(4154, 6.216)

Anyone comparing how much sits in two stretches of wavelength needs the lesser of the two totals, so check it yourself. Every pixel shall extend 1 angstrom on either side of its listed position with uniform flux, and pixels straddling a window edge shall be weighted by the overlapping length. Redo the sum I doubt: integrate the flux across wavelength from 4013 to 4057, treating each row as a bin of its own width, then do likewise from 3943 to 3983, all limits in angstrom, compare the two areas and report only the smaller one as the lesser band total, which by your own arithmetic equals 147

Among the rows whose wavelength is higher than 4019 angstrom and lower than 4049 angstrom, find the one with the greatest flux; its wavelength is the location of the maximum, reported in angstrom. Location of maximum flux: 4026 angstrom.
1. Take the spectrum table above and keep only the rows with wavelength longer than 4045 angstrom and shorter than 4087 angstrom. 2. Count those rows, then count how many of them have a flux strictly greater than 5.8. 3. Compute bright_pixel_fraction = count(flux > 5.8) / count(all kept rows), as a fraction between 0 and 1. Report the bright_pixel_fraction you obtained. 0.3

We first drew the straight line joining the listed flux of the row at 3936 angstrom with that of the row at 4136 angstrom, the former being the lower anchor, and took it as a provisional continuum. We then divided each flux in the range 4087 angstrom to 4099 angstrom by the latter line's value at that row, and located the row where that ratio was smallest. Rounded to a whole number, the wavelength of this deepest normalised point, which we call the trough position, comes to 4098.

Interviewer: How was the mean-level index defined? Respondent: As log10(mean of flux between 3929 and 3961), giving 0.50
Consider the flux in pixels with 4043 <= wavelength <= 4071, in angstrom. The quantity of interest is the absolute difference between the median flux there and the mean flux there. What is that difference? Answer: 0.056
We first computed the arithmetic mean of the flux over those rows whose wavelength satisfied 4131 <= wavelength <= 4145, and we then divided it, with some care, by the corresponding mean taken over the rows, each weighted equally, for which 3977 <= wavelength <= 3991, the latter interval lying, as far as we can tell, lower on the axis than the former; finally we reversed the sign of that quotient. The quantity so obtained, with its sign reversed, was -1.17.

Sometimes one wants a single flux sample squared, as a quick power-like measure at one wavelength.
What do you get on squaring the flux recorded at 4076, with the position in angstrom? 31.6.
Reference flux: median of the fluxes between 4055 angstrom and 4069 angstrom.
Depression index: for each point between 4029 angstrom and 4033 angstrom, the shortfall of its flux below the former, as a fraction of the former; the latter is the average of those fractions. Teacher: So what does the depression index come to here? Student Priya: -0.02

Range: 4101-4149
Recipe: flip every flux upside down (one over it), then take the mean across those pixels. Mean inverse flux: 0.165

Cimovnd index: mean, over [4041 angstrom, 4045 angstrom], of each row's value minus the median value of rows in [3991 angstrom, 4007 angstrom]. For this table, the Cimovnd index 0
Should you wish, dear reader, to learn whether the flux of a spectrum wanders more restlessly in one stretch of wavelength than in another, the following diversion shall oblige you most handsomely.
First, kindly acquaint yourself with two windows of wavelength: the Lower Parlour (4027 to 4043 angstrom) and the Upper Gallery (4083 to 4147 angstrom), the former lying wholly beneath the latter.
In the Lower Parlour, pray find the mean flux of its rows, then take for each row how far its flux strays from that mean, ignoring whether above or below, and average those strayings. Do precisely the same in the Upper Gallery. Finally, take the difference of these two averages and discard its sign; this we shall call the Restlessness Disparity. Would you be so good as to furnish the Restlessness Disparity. 0.1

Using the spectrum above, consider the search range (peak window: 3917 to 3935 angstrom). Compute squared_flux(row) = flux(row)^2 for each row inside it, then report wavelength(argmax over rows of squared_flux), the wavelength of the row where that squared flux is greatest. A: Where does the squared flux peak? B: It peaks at 3918 angstrom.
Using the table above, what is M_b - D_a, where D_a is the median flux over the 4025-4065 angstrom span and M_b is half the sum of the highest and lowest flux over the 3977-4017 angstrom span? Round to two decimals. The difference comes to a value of -0.31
